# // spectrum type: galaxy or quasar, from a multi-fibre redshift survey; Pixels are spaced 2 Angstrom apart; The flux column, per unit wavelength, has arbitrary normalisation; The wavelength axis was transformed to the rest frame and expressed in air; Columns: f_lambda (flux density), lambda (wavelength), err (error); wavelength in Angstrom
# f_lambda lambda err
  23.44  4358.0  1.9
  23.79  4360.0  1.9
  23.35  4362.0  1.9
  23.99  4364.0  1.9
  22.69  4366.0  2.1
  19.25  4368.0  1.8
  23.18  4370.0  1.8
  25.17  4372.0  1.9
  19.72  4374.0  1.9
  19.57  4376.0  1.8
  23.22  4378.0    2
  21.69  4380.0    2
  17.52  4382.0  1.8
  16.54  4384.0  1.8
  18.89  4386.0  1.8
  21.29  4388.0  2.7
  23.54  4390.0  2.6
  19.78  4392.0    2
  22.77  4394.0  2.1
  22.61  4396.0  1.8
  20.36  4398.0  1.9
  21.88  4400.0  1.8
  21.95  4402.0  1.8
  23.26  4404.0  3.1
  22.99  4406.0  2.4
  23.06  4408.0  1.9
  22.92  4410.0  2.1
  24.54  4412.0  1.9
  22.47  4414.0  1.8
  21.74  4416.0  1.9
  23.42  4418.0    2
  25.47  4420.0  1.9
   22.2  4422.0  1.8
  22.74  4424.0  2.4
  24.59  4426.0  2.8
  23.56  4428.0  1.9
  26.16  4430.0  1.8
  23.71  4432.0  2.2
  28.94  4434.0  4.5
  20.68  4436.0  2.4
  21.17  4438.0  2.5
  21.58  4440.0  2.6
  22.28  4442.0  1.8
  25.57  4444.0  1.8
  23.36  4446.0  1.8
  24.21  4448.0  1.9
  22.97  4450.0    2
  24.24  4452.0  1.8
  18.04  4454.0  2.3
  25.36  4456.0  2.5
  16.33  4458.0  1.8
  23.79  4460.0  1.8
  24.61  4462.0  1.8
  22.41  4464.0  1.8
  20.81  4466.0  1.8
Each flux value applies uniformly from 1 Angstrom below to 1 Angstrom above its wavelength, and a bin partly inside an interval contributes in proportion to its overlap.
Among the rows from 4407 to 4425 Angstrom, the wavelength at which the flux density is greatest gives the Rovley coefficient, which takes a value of 4420.0 Angstrom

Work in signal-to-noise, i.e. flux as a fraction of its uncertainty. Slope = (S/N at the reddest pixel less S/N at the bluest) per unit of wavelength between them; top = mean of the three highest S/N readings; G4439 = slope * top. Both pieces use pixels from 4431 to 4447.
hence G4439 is 2.1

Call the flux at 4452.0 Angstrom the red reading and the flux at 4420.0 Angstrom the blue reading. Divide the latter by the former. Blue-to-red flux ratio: 1.05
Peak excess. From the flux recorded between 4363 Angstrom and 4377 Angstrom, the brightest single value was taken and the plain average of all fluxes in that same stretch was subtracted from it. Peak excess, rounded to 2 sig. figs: 3.2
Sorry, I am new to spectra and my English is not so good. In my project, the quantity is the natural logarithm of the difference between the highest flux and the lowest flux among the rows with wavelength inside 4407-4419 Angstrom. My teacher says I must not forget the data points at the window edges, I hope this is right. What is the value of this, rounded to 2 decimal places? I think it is 1.03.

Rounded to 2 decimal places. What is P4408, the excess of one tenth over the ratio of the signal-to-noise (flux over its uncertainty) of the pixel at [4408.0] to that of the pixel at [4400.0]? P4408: -0.90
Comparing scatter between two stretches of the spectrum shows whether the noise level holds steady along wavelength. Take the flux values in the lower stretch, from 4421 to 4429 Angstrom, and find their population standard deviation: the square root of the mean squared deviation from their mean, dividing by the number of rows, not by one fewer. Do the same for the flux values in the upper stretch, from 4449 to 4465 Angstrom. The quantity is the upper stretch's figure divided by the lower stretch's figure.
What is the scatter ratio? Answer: 3.4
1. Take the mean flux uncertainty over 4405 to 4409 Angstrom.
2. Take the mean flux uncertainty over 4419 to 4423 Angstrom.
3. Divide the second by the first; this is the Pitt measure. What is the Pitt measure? 0.86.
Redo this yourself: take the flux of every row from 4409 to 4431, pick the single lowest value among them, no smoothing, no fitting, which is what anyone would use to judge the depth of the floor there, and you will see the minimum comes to 21.74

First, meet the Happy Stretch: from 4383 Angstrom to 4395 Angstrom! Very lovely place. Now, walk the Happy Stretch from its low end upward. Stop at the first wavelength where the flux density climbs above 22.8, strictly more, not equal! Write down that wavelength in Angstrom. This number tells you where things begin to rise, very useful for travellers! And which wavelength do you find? 4390.0 Angstrom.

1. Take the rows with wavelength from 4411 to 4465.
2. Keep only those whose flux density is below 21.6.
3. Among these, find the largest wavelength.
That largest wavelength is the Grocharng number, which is 4458.0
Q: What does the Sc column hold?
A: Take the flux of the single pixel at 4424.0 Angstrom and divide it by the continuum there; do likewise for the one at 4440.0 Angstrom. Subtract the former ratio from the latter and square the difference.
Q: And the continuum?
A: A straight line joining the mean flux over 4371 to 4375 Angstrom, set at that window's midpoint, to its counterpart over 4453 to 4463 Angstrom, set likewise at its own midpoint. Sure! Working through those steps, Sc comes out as 0.0021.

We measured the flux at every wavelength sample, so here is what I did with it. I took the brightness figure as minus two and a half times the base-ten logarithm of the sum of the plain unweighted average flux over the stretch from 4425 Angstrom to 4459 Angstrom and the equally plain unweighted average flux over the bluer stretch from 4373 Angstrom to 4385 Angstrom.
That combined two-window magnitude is -4.08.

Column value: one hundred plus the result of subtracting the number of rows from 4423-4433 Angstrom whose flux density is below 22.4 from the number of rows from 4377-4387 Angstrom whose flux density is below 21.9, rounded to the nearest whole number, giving 104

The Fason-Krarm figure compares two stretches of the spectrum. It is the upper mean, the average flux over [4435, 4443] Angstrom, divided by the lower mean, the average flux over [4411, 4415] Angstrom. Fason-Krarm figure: 0.91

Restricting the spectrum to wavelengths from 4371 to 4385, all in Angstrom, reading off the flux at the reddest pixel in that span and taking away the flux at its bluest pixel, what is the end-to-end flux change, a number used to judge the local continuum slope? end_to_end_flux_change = -9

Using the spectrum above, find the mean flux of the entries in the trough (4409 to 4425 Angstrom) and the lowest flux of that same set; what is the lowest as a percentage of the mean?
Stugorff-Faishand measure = 94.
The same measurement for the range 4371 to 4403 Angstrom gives 79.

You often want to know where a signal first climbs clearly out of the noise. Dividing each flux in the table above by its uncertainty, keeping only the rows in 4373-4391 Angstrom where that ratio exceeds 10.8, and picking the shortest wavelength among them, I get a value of 4376.0 Angstrom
